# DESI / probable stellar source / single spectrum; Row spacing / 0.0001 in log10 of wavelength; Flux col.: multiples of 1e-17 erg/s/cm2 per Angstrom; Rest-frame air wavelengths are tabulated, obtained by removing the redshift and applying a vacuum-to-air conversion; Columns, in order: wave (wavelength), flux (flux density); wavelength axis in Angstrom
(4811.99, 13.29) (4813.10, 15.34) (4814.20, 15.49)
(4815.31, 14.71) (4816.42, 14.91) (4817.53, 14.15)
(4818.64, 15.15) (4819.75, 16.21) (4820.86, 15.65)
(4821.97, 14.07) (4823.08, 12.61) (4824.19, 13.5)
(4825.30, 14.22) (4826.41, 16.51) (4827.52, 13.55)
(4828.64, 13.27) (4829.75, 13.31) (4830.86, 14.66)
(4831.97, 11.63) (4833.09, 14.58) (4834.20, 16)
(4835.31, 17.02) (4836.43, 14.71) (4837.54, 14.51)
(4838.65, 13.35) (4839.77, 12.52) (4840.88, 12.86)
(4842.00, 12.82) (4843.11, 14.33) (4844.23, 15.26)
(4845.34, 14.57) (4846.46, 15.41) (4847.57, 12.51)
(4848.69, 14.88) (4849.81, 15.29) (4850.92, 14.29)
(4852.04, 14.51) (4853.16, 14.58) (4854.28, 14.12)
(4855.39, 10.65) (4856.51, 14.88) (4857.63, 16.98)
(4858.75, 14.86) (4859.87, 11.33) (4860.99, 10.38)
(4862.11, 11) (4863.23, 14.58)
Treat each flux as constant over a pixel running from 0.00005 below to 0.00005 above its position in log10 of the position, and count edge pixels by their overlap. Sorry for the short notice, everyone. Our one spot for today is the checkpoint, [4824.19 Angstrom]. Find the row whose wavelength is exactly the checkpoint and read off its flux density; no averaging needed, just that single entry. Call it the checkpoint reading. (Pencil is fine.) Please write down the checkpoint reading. 13.5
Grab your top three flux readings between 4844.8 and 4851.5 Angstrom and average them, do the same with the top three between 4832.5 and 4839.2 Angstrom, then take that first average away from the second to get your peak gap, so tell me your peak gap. 0.72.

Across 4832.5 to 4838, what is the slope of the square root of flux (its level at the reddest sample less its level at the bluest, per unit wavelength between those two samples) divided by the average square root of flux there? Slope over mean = -0.001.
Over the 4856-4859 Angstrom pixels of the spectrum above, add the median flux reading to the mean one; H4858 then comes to 30.5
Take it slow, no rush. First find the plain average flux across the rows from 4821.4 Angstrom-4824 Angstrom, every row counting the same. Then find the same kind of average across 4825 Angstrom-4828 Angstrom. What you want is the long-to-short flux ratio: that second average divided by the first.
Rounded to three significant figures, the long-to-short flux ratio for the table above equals 1.11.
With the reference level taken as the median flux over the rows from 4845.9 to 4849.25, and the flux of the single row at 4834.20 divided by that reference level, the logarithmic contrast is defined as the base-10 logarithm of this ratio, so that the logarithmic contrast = 0.03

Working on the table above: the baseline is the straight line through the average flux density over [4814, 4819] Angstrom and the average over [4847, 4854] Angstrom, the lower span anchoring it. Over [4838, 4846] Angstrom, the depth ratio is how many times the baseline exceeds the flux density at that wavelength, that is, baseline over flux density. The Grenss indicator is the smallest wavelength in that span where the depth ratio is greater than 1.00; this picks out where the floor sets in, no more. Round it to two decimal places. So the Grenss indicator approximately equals 4838.65 Angstrom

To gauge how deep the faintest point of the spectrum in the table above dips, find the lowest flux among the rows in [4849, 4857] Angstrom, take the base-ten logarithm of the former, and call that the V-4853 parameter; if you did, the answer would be 1.03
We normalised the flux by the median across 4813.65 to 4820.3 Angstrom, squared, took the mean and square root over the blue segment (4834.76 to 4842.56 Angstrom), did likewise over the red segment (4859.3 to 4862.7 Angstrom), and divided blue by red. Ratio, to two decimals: 1.29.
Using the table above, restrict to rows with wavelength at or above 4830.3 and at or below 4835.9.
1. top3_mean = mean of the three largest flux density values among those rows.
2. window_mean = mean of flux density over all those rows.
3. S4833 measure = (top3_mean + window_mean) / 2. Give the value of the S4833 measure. 15.3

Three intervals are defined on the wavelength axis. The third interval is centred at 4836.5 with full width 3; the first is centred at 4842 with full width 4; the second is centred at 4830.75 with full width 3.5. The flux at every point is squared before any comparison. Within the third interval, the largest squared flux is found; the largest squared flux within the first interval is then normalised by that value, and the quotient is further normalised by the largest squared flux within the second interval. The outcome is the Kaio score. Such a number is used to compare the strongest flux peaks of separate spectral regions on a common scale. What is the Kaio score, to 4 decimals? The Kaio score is 0.0033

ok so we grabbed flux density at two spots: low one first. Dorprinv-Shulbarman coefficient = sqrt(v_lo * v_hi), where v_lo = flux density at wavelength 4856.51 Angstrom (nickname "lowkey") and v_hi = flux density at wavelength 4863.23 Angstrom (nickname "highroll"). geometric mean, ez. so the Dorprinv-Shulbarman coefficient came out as 14.7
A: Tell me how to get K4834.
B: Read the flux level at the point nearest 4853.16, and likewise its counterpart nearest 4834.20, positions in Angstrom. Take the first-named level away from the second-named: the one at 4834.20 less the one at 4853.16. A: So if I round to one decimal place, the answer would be 1.4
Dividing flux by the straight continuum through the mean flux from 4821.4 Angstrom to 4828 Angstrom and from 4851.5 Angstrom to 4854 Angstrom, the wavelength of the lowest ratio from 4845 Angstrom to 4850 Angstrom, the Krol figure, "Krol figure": 4847.57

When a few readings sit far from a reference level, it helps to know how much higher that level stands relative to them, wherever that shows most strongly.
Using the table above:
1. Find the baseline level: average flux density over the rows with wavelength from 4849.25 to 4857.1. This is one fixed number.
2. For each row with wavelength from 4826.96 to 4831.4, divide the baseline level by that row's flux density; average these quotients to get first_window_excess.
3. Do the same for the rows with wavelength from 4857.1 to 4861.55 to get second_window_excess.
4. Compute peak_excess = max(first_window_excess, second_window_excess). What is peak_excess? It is 1.09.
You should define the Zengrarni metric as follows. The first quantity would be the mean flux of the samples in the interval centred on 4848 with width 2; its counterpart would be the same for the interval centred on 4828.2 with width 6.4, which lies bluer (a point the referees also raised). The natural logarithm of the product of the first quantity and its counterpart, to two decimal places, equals 5.27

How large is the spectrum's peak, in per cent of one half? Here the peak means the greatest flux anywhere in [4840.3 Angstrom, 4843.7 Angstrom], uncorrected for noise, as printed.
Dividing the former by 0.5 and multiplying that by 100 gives 2866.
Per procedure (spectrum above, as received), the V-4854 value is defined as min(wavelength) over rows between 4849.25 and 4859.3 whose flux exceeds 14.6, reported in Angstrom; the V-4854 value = 4849.81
